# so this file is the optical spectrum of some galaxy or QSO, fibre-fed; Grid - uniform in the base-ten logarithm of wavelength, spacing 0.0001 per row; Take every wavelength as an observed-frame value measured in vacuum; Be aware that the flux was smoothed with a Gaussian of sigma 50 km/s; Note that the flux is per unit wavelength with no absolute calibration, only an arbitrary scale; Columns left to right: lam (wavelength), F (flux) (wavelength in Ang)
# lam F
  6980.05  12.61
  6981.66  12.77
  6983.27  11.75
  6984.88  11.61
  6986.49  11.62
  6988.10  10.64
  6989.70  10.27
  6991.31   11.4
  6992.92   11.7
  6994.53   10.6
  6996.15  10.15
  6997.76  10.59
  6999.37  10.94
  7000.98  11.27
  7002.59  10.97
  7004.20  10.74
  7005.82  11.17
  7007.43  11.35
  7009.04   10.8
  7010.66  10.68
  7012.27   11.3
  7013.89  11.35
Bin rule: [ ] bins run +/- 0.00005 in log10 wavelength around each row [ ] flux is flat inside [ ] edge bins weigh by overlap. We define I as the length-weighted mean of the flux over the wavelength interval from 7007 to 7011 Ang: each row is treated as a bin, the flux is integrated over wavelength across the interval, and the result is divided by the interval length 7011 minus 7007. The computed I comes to 10.9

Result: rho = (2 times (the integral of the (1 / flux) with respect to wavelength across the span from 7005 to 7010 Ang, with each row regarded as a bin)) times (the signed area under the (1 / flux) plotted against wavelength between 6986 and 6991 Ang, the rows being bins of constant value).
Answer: 0.42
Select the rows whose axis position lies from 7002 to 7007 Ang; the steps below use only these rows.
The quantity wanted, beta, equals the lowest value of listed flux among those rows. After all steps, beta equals 10.74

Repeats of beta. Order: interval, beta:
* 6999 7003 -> 10.94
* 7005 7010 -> 10.8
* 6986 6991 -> 10.27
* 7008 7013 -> 10.68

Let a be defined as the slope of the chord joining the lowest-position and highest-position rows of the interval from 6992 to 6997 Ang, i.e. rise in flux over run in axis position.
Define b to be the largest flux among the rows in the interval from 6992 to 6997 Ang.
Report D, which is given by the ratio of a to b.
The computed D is -0.041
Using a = -0.48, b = 11.7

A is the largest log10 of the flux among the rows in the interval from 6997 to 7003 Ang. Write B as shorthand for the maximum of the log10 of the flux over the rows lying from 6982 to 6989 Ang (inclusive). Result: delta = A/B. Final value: 0.98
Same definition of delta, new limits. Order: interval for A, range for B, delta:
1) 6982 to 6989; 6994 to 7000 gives 1.03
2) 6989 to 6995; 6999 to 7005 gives 1.02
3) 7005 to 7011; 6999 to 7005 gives 1.00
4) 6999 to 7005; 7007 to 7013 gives 1.00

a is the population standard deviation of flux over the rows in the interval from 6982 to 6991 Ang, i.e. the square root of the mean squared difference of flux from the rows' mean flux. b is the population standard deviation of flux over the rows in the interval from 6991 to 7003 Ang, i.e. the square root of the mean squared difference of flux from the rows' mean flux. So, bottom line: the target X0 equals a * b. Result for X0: 0.28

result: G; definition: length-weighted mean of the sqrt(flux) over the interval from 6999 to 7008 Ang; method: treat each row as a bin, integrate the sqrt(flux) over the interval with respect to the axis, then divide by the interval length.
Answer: 3.33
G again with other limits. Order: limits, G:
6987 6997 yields 3.29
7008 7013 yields 3.31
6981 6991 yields 3.38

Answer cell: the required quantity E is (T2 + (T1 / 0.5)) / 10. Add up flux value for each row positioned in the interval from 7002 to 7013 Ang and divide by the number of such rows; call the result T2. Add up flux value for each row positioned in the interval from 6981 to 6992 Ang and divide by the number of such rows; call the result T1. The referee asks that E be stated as 3.39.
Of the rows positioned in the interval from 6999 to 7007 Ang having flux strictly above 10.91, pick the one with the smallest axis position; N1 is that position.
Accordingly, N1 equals 6999.37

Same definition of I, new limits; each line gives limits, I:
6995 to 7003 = 10.8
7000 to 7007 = 11.1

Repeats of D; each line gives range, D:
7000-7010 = -0.005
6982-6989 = -0.020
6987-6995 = -0.001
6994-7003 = 0.004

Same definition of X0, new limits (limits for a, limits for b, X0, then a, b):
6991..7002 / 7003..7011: 0.13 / 0.50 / 0.26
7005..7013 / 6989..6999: 0.15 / 0.27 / 0.57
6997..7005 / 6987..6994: 0.13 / 0.23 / 0.57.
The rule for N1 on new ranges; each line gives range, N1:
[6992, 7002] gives 6992.92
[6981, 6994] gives 6981.66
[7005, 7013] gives 7005.82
